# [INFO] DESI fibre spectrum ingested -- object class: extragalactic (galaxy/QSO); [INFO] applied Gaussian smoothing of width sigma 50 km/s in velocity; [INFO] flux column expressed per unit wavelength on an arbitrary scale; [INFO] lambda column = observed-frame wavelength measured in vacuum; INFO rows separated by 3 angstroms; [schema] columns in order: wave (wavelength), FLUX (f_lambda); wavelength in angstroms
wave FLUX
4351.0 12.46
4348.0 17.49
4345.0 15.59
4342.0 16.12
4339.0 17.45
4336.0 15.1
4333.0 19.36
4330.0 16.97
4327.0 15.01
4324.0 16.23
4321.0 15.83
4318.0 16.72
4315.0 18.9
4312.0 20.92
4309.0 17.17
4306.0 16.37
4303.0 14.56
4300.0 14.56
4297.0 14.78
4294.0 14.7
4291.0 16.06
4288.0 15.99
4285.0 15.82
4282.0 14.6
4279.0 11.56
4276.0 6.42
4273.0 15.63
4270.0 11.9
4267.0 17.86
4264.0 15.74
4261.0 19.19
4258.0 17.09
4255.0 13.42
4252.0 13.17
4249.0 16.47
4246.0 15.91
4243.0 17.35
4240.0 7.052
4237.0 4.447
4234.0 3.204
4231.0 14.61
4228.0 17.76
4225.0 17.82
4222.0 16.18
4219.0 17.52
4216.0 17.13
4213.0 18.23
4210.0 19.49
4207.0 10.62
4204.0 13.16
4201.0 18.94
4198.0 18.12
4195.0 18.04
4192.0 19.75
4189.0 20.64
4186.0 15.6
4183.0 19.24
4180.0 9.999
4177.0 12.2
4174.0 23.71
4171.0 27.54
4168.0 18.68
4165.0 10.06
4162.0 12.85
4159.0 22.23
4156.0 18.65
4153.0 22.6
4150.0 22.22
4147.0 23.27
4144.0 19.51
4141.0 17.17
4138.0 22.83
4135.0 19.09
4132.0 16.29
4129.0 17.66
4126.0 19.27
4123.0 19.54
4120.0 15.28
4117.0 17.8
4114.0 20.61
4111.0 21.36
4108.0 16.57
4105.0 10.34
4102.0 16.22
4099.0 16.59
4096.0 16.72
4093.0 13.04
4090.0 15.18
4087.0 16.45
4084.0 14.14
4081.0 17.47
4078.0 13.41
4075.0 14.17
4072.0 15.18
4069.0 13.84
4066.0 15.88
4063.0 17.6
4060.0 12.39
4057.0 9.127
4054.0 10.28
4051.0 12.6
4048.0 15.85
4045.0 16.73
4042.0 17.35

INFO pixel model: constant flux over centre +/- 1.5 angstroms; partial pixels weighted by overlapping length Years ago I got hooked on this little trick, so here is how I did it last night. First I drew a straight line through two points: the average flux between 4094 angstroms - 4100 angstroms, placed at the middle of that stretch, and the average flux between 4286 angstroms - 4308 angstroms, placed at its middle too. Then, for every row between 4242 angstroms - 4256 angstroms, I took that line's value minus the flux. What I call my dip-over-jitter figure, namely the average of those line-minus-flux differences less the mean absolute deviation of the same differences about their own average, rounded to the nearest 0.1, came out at -1.2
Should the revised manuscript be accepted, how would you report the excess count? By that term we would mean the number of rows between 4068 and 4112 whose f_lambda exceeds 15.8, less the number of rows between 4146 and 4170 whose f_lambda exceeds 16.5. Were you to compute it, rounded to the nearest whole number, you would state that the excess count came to 1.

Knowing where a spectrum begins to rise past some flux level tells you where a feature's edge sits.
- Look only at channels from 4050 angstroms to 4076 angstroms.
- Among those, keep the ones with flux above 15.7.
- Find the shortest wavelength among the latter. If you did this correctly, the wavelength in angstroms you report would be 4063.0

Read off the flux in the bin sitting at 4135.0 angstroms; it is 19.09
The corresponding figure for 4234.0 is 3.204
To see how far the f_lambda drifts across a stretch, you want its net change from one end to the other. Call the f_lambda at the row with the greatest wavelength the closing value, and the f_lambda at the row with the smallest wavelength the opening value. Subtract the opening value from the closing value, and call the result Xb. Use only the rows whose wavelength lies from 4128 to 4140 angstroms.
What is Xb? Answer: 5.2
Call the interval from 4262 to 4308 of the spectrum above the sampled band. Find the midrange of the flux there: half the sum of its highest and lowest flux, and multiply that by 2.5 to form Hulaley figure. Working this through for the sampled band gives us 30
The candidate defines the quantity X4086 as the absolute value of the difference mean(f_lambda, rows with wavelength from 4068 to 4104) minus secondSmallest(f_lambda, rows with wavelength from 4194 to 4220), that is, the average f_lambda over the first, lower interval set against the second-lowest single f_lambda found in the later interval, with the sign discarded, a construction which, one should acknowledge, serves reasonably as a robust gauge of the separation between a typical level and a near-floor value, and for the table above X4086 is 2.0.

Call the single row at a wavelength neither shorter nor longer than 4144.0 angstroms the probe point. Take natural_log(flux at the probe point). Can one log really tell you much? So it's 3.0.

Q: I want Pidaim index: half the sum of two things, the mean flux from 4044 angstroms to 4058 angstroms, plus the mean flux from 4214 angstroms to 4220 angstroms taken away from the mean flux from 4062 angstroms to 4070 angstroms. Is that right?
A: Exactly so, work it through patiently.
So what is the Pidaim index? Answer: 5.7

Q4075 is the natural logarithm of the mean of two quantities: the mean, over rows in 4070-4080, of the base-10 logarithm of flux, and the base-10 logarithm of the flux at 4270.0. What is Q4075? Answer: 0.11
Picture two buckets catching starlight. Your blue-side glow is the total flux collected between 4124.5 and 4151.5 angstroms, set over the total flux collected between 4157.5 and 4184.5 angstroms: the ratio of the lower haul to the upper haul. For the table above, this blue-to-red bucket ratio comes 1.13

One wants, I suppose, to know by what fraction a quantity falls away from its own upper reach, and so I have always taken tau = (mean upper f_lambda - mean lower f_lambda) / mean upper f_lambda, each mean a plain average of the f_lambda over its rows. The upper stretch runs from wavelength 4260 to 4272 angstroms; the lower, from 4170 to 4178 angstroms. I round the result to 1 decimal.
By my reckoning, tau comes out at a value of -0.3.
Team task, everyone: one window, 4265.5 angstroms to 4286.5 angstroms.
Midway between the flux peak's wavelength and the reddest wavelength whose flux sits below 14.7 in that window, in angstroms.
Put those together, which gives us 4274.5 angstroms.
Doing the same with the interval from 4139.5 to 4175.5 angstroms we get 4168.0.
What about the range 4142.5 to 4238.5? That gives 4204.0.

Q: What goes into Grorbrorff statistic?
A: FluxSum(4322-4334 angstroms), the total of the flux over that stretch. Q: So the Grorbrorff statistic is 67.6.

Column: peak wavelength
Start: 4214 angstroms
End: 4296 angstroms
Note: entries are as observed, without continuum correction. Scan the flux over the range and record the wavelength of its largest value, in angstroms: 4261.0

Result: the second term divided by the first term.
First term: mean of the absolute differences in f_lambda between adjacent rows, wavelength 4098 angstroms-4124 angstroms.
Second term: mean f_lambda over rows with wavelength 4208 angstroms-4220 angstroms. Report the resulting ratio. 5.2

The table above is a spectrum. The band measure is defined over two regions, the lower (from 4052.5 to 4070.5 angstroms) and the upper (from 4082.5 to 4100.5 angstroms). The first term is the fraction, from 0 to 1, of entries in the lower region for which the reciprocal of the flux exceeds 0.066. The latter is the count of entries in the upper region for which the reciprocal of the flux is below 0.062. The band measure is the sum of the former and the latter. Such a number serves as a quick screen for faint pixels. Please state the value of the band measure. 3.7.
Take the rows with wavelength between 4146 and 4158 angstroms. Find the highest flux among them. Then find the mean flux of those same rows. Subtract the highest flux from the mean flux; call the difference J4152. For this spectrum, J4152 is -1.6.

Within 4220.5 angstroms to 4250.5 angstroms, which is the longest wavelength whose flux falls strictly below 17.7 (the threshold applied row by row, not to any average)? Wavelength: 4249.0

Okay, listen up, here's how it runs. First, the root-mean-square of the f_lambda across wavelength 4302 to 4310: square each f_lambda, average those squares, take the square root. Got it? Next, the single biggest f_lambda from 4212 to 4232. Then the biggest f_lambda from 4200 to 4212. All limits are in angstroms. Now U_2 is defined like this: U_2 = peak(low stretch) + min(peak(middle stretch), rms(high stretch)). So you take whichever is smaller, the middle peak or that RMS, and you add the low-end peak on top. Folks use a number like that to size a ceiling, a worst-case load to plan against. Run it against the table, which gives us 35.6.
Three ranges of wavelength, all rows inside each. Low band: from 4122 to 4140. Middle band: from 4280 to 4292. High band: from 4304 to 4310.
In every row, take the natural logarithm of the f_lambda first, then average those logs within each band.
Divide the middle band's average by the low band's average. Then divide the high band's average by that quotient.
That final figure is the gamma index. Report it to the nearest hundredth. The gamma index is 3.02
